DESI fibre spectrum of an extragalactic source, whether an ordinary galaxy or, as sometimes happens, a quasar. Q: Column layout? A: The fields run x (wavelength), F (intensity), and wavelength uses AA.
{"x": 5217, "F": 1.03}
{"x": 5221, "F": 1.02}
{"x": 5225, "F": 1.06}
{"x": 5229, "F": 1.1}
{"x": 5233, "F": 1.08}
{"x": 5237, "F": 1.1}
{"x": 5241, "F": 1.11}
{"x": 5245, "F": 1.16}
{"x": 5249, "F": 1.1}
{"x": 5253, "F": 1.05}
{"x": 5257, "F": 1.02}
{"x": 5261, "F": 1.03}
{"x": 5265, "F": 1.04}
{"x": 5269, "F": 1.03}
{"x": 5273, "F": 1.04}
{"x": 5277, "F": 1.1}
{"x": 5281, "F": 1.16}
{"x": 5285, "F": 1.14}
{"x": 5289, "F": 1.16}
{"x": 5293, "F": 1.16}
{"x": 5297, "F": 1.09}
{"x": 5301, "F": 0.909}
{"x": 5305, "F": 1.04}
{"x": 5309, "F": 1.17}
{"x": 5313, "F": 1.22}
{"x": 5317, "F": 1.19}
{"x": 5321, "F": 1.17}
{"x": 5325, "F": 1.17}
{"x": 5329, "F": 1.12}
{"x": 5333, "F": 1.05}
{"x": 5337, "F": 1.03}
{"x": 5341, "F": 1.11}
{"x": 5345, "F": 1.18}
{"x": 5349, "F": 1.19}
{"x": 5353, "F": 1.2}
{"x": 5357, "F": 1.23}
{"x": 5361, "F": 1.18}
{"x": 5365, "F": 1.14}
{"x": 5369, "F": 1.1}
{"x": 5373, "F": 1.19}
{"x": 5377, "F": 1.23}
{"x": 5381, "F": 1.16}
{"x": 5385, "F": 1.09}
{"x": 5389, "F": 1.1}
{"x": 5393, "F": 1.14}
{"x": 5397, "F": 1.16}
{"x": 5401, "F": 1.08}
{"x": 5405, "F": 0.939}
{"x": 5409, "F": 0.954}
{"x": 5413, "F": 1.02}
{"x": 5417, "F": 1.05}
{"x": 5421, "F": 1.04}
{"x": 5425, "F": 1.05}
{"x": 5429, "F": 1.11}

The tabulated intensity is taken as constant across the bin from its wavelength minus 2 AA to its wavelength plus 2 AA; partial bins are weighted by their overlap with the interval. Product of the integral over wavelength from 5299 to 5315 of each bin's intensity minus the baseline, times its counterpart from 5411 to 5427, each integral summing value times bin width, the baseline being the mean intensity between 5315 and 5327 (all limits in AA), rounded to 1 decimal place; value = 3.2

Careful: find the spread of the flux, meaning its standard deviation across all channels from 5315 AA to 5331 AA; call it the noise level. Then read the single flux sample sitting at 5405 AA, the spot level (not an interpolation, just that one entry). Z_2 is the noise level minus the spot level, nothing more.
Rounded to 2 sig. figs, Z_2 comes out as -0.91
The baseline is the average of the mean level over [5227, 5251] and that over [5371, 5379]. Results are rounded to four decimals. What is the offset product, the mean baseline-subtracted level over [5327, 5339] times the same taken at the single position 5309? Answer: -0.0010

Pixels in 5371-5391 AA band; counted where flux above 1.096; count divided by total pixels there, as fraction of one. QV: 0.80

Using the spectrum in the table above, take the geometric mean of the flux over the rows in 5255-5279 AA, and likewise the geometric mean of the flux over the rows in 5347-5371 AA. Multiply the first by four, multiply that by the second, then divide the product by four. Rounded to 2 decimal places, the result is 1.22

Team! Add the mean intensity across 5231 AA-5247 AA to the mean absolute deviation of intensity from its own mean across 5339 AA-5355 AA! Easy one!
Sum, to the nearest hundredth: 1.14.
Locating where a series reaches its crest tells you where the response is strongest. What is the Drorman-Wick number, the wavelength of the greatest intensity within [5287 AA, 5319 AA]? 5313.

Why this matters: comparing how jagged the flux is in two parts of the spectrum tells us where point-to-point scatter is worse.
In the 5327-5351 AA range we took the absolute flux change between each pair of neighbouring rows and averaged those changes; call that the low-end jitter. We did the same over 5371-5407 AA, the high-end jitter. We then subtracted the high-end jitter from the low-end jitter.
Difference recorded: -0.009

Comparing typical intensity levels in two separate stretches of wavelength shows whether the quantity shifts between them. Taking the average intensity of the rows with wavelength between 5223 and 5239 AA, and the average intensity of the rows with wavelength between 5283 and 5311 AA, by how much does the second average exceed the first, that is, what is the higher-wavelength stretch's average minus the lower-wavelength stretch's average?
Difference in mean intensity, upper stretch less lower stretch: 0.011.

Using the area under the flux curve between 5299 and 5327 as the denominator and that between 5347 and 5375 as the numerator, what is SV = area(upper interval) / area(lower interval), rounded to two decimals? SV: 1.05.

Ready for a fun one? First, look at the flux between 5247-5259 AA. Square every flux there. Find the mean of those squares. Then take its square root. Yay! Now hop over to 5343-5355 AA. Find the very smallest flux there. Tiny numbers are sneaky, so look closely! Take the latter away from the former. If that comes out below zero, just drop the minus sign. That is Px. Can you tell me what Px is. 0.12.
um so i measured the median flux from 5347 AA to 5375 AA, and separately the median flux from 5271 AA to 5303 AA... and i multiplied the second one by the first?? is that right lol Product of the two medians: 1.33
